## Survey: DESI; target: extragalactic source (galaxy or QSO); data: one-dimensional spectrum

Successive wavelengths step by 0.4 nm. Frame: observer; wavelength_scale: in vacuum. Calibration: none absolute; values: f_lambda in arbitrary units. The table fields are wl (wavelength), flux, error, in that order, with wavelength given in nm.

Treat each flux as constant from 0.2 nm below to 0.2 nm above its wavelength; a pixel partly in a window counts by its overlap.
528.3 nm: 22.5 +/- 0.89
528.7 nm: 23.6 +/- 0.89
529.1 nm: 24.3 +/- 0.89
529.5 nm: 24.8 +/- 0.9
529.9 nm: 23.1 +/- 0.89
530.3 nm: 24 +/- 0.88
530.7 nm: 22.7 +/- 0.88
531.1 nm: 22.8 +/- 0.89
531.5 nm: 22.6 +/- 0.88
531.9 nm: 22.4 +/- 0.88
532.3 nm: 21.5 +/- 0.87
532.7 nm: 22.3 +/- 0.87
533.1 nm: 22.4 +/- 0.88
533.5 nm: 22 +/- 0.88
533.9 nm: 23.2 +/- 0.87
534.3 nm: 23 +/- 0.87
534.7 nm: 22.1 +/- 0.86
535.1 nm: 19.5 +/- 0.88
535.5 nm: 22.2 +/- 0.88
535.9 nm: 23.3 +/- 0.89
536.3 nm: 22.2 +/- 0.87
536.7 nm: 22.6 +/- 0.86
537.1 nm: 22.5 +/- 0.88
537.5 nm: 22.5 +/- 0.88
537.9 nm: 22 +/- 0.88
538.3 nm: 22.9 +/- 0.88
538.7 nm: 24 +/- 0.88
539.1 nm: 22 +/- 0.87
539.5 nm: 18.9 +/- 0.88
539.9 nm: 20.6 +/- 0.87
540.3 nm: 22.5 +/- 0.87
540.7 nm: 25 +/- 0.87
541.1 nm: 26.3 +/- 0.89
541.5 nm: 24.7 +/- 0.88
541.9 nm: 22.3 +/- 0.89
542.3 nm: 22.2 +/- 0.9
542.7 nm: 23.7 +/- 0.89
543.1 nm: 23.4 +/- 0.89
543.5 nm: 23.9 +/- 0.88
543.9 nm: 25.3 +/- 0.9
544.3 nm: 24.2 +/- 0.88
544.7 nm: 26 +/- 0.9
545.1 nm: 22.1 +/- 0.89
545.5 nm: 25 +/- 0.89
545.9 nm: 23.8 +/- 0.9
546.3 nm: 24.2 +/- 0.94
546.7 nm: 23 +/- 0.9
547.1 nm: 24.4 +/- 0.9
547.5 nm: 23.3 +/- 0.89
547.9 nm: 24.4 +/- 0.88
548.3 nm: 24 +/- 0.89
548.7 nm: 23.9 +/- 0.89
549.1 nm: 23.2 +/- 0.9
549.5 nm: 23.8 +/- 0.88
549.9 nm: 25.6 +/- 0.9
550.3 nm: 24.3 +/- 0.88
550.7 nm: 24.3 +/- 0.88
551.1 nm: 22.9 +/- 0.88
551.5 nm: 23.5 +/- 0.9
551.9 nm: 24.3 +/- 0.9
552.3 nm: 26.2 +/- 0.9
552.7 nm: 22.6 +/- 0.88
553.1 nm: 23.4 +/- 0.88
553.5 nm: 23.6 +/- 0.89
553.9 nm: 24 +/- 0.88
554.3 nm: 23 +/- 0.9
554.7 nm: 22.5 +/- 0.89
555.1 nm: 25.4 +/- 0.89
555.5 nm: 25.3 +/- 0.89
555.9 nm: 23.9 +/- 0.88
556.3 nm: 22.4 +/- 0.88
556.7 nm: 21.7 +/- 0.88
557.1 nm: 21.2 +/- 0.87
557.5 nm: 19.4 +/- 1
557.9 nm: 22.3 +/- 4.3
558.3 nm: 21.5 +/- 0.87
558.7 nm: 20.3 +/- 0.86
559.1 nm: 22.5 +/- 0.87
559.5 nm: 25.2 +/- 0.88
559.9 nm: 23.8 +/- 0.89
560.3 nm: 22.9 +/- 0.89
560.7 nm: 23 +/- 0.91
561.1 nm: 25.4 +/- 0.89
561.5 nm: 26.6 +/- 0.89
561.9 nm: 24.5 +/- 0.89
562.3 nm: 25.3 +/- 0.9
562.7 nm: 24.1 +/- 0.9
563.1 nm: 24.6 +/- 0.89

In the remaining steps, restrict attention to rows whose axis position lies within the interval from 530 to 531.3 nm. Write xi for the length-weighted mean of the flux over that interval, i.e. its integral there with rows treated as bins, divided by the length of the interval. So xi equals 23.2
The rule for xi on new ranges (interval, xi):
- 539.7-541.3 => 23.6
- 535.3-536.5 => 22.6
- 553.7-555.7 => 24.0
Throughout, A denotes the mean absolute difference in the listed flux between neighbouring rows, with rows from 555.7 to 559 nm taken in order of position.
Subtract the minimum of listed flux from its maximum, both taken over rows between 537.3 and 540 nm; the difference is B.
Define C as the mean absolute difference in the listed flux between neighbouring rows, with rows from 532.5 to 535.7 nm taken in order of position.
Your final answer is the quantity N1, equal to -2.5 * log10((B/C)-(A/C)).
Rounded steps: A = 1.34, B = 5.1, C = 1.16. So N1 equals -1.3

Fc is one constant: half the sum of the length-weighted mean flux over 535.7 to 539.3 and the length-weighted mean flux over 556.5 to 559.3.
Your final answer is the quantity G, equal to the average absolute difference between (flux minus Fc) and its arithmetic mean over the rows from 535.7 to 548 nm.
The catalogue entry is 1.2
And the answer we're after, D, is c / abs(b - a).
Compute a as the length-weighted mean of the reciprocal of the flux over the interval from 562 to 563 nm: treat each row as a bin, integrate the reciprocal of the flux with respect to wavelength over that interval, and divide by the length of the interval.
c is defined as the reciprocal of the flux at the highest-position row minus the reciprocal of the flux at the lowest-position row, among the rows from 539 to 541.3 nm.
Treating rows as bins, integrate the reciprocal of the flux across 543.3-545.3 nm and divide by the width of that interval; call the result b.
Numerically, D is -10.2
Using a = 0.041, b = 0.0413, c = -0.007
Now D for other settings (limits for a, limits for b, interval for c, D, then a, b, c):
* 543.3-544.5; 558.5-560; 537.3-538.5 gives -0.3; 0.041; 0.0440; -0.001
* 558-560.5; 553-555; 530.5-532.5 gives 1.6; 0.044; 0.0428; 0.002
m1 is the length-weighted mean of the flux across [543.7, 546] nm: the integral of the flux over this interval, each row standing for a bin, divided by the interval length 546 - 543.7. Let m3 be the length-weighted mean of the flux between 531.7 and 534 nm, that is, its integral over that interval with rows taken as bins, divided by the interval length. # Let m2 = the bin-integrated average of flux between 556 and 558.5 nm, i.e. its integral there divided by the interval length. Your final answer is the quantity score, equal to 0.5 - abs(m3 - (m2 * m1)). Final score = -503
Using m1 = 24.4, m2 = 21.5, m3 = 22.3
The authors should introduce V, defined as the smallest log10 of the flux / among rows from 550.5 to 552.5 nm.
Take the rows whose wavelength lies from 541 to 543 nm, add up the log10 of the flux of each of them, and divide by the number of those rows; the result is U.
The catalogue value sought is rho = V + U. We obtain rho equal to 2.74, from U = 1.38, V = 1.36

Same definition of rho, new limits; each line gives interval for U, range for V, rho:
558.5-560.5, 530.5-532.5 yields 2.69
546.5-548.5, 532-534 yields 2.71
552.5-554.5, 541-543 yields 2.71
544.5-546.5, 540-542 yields 2.73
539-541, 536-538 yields 2.68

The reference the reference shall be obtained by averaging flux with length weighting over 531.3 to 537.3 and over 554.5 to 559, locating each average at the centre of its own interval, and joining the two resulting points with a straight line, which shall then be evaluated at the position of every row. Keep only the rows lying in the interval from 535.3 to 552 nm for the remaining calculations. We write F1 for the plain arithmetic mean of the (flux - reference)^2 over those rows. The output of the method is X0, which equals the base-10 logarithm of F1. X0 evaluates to 0.511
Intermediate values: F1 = 3.2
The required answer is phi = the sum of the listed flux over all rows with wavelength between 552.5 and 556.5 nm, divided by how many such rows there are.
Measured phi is 23.6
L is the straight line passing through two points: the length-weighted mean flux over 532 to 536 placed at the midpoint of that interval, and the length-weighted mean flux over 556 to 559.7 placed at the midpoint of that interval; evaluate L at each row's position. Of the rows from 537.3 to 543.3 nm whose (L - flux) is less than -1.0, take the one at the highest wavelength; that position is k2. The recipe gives 543.1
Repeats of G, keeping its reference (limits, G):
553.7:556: 0.9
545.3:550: 0.6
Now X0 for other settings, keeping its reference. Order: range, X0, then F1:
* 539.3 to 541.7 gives 0.861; 7.3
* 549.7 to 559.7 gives 0.551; 3.6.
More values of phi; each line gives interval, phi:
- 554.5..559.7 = 22.6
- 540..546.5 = 24.0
